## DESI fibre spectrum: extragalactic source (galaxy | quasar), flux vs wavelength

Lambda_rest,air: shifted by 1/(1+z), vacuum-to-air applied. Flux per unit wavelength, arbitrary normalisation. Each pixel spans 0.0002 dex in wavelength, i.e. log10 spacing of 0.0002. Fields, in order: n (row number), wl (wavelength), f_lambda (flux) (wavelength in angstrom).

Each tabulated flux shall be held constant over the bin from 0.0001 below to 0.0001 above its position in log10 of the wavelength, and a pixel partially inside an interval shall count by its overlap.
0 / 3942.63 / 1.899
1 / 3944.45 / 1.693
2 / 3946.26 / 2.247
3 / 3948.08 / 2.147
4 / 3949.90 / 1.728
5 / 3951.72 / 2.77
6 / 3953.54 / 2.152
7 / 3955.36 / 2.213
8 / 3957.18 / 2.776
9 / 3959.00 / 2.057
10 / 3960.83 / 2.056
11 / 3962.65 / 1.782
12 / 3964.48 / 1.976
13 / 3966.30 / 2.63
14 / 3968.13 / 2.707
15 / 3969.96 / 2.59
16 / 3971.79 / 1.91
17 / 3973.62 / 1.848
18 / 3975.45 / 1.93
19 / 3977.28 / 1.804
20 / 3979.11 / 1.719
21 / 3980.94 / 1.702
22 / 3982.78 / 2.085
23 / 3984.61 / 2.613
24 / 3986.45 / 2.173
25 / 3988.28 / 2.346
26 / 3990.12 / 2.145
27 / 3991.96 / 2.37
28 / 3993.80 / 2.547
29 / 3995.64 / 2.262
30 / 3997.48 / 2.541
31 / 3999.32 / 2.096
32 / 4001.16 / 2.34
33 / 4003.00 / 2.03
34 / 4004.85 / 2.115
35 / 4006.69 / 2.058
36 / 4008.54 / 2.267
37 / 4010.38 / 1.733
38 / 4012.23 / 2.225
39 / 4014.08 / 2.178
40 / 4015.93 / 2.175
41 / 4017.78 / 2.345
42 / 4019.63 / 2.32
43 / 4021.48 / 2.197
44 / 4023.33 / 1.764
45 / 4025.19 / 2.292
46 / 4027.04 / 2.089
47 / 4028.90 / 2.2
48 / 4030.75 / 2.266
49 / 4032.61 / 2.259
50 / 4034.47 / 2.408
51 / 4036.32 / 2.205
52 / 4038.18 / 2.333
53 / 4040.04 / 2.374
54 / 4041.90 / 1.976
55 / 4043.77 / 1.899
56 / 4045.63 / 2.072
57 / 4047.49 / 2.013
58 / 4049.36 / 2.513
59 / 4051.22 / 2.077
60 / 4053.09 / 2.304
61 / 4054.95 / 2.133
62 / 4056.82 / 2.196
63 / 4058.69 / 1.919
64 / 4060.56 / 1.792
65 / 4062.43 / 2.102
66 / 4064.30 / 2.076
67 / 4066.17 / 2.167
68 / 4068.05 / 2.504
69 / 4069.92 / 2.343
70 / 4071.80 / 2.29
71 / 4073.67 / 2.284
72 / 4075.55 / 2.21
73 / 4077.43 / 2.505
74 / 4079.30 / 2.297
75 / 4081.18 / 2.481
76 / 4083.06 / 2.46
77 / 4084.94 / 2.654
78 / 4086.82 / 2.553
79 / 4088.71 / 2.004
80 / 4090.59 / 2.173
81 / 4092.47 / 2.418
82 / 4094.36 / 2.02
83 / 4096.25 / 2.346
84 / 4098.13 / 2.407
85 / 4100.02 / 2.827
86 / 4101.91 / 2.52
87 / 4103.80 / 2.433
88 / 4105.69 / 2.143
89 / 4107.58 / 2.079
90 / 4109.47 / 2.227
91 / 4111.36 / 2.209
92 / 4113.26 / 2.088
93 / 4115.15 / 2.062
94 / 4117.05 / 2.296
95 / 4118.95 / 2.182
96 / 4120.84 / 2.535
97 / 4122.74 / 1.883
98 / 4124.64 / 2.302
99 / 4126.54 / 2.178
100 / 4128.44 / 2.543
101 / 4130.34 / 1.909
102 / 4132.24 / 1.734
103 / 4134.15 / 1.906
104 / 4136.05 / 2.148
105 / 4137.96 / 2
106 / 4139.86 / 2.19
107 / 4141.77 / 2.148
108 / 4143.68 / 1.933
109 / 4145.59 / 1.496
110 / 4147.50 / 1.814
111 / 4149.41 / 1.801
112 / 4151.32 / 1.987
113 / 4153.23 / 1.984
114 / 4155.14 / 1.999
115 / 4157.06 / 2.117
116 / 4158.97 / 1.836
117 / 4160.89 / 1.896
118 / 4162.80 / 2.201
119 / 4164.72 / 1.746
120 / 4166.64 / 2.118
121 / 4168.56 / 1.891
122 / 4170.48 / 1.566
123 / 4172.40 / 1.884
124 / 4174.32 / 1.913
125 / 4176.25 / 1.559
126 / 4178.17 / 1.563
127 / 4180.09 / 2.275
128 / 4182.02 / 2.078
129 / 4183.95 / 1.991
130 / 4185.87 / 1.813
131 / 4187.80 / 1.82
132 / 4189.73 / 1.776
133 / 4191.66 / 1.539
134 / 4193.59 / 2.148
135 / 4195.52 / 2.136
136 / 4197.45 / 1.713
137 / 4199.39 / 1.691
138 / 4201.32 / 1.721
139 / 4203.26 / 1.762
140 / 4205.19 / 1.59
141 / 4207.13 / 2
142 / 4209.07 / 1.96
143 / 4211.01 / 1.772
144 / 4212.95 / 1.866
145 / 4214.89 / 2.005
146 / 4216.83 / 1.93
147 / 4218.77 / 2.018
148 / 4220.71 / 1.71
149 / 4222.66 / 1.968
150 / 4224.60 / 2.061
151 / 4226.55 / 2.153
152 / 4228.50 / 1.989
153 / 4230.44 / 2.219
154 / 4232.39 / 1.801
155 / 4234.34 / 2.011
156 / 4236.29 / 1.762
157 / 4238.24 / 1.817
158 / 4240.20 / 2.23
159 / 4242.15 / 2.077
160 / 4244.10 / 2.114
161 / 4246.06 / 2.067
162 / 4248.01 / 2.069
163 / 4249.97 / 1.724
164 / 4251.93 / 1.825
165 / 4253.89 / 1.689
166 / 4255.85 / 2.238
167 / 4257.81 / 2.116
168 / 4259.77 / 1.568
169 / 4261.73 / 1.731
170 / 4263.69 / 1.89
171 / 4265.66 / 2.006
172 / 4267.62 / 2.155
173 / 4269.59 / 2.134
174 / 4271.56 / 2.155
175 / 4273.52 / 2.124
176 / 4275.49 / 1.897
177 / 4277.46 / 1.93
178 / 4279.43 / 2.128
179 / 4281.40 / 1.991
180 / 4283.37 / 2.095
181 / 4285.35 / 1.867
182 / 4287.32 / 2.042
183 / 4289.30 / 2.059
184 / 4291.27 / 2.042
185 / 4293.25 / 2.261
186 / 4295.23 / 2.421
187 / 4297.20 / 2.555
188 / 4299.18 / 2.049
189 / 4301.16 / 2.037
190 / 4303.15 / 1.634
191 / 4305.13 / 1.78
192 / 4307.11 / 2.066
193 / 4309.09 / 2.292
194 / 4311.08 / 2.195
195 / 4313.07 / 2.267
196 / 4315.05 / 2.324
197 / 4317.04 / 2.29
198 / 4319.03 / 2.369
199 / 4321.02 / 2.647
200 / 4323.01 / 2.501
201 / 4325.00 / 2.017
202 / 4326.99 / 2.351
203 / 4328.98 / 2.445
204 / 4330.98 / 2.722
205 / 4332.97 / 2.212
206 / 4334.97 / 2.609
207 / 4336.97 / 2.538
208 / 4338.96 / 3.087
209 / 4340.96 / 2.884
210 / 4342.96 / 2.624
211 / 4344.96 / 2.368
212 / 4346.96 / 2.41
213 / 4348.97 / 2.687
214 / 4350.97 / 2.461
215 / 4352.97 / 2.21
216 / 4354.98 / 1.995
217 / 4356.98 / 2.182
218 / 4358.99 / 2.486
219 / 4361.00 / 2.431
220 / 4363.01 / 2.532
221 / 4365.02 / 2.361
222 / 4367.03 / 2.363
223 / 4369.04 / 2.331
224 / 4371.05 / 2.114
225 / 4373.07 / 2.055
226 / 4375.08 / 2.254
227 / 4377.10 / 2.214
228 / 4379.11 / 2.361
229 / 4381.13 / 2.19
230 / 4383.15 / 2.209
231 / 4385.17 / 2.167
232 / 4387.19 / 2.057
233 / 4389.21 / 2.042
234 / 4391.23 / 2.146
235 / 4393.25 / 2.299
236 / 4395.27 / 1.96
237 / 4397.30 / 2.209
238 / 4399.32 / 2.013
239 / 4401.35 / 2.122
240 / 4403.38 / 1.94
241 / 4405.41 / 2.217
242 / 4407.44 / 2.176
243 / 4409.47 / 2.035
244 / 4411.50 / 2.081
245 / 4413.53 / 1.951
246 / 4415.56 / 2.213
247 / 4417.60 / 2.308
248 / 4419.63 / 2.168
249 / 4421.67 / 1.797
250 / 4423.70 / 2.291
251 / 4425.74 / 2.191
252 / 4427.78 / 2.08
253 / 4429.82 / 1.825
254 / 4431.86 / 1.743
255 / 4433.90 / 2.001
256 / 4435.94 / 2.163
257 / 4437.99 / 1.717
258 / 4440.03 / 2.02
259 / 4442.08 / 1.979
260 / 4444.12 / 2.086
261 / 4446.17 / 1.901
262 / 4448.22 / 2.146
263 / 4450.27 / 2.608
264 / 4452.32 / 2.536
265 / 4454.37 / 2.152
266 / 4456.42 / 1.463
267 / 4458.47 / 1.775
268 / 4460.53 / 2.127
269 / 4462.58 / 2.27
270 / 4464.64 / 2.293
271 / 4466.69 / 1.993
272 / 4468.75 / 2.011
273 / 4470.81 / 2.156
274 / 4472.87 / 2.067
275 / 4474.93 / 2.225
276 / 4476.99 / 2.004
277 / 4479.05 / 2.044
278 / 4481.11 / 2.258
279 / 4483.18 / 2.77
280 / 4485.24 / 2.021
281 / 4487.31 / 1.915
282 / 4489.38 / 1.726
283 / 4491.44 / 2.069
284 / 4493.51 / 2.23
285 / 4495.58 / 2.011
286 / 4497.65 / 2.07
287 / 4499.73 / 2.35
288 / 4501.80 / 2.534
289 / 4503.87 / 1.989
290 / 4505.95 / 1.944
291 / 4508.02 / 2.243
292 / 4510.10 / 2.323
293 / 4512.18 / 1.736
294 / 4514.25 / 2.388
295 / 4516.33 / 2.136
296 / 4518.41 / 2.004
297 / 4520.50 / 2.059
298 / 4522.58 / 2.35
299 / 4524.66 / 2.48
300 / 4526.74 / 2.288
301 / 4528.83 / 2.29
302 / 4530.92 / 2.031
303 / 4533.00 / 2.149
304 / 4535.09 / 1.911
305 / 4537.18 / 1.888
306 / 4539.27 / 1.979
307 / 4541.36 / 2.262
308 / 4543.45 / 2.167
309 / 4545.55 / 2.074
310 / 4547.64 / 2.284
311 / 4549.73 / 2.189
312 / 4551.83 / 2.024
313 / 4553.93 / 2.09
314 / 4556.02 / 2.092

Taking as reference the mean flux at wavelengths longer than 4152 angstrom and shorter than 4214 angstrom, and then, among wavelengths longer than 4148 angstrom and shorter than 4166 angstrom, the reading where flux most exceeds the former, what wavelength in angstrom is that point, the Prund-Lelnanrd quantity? 4162.80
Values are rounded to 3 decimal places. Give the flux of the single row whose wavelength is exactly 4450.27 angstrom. 2.608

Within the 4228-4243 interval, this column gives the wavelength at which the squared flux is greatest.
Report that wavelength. 4240.20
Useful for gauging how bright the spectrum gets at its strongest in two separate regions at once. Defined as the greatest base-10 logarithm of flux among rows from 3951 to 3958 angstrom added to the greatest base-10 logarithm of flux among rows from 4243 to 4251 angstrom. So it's 0.77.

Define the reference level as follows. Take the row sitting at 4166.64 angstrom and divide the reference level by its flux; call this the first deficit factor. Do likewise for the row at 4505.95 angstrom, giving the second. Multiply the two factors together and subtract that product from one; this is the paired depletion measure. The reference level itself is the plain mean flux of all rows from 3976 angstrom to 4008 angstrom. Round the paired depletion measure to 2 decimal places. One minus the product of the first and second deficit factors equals -0.15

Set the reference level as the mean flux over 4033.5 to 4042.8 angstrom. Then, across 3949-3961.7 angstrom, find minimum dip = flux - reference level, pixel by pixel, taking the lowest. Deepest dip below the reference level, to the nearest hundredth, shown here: -0.53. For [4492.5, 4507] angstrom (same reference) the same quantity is -0.32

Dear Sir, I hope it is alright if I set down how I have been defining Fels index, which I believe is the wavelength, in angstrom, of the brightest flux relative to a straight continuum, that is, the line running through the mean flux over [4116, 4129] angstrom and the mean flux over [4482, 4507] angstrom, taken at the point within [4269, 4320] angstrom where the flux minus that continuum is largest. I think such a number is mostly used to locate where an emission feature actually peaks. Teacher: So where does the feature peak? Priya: 4297.20 angstrom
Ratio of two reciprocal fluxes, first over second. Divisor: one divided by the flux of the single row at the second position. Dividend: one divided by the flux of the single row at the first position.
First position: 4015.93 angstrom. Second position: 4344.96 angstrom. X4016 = 1.09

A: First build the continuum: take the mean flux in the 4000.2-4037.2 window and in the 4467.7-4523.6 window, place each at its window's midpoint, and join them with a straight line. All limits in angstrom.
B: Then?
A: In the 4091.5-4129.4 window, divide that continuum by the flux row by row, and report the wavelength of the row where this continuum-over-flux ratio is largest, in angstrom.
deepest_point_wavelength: 4122.74 angstrom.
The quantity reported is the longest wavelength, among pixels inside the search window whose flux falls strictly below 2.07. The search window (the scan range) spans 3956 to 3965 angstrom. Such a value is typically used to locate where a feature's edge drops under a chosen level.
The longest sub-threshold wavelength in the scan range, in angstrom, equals 3964.48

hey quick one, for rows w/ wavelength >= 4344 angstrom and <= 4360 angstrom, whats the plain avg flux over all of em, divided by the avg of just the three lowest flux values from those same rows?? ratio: 1.10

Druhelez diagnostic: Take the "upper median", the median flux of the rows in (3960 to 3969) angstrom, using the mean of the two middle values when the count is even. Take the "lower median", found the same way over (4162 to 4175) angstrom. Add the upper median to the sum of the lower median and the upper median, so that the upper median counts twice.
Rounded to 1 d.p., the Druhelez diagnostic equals 6.0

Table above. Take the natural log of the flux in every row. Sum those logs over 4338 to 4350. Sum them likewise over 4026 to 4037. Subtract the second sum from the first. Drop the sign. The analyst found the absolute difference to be 1.1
